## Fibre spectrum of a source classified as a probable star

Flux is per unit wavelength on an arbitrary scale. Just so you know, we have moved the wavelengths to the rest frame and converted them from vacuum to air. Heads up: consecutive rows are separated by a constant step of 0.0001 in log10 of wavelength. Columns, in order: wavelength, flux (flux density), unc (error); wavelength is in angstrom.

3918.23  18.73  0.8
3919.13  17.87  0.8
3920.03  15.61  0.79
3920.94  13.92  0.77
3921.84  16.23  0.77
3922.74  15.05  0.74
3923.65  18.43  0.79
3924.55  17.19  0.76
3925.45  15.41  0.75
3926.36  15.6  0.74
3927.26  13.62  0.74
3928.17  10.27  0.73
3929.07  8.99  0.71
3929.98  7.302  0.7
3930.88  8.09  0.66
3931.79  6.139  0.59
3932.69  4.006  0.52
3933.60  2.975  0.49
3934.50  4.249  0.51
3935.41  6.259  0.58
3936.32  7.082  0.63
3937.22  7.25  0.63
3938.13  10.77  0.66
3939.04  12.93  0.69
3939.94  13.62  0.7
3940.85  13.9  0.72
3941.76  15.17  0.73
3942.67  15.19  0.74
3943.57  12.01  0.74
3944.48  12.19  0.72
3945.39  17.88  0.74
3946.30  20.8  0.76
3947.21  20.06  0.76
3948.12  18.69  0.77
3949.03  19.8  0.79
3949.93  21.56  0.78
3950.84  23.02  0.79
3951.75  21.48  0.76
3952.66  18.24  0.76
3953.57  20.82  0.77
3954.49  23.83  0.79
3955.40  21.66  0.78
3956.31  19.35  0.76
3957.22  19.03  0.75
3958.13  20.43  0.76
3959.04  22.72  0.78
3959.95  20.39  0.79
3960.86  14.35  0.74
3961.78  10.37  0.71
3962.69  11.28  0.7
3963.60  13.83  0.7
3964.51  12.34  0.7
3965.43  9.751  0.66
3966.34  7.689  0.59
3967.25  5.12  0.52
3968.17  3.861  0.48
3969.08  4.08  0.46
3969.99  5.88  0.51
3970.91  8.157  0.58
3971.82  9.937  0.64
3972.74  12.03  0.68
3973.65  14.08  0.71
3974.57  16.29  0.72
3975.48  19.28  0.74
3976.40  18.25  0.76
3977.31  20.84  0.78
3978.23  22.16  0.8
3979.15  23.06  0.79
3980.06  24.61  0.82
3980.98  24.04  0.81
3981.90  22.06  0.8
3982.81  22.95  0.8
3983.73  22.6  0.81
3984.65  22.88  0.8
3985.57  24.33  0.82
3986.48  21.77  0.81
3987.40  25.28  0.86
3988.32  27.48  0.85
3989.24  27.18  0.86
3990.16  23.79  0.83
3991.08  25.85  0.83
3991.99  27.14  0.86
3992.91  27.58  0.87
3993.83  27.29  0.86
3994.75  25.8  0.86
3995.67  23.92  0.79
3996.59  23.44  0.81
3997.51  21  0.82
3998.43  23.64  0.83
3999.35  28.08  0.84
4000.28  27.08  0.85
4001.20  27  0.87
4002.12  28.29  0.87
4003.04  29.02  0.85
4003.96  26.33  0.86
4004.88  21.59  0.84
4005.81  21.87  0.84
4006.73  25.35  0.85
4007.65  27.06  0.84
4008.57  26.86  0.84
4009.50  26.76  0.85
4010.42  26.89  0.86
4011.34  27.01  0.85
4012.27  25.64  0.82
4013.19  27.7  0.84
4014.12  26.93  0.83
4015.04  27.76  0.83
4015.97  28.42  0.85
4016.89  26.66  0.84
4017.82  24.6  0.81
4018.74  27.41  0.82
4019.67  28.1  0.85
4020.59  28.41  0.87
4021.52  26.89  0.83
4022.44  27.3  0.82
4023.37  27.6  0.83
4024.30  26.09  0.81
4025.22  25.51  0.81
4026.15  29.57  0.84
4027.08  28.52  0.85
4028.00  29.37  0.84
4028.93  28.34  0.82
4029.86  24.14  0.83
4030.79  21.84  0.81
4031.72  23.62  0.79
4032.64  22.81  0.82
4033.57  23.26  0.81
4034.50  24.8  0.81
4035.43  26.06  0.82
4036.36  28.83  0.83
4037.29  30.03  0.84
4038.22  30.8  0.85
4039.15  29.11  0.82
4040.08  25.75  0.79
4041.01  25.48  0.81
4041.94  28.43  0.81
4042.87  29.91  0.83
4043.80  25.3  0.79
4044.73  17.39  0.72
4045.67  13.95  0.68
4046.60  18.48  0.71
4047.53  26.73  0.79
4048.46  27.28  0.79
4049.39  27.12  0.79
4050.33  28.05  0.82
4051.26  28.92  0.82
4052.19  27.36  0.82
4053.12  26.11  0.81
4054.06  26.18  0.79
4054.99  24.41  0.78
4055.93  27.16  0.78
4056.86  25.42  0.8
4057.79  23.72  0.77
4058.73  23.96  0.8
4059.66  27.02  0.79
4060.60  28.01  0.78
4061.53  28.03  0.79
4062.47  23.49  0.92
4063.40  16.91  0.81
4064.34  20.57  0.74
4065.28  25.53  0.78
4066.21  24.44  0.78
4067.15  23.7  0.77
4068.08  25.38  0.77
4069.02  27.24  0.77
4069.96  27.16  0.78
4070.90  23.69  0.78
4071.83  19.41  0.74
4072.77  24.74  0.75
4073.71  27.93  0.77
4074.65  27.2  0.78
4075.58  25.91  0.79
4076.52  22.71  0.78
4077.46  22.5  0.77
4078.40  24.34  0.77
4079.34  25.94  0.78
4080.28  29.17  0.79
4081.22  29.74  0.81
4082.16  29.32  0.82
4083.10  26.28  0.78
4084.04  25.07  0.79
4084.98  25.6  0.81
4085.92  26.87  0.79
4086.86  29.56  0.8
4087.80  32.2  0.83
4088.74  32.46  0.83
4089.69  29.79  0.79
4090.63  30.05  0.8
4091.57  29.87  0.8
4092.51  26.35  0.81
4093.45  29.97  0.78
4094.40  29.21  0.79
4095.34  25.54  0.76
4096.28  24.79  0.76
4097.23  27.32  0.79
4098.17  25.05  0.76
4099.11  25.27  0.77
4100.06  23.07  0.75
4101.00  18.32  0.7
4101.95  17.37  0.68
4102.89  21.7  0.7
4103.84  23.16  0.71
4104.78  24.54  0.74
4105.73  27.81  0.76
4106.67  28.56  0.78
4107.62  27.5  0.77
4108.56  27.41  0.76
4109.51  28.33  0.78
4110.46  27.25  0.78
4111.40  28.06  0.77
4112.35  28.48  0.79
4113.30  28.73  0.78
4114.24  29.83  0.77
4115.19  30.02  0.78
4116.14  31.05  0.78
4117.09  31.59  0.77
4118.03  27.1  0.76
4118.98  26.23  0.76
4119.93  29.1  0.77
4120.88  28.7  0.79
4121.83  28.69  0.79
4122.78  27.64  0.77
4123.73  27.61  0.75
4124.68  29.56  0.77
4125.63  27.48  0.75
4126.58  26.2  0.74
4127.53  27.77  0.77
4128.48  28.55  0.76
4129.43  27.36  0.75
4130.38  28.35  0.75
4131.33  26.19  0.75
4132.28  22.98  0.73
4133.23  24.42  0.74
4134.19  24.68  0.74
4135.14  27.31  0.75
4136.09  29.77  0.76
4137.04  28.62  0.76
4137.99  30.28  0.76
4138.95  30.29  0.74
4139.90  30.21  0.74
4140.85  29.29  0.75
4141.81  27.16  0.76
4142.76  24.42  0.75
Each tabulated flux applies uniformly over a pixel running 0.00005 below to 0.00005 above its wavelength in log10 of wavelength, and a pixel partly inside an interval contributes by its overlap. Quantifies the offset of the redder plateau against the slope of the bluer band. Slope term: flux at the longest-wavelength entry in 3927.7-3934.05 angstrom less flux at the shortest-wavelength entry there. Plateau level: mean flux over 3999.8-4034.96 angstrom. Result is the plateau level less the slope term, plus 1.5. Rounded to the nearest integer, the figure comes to 35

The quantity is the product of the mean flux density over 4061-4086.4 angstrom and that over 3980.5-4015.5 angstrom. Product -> 640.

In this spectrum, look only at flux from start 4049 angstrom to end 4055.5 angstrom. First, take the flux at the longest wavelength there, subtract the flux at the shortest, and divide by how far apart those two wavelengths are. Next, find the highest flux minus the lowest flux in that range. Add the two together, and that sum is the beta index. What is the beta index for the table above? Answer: 4.0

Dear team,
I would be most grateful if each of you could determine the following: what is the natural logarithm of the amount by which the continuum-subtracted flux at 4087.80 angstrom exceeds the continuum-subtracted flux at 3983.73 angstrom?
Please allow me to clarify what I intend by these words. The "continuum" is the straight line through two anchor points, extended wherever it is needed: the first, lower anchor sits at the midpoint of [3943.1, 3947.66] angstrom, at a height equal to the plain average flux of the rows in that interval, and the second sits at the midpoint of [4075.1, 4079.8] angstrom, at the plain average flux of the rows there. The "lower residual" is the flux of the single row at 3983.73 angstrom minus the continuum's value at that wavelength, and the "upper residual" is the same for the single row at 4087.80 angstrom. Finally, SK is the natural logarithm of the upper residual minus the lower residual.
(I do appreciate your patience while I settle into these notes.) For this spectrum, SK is 1.26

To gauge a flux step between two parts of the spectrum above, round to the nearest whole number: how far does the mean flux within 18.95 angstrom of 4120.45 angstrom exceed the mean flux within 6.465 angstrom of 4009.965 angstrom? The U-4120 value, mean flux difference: 1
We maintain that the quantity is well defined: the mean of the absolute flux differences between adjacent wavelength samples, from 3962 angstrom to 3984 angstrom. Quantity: 1.7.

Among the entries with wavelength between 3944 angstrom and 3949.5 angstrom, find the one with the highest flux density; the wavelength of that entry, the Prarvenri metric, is 3946.30 angstrom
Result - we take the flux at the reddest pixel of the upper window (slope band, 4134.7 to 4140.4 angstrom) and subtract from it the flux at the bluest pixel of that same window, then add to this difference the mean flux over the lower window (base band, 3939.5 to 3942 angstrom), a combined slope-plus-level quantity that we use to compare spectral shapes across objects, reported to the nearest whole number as 17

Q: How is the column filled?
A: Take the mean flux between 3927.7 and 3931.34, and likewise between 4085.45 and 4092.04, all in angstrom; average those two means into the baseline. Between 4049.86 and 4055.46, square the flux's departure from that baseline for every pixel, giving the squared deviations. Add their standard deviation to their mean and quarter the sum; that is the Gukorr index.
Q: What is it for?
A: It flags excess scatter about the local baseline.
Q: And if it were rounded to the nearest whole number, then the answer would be 20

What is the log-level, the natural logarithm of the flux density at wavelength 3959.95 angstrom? 3.02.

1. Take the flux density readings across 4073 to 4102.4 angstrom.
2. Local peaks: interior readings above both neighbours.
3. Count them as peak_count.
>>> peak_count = 6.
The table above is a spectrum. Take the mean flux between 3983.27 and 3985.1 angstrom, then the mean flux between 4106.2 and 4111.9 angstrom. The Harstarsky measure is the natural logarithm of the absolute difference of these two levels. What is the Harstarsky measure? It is 1.6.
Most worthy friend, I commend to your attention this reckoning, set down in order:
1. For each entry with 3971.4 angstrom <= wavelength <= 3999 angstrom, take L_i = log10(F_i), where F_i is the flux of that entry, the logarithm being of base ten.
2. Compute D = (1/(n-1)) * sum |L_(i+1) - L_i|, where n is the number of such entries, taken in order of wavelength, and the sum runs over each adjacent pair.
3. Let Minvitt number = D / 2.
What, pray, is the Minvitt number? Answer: 0.017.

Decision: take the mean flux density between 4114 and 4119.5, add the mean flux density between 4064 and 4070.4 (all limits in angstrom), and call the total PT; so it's 54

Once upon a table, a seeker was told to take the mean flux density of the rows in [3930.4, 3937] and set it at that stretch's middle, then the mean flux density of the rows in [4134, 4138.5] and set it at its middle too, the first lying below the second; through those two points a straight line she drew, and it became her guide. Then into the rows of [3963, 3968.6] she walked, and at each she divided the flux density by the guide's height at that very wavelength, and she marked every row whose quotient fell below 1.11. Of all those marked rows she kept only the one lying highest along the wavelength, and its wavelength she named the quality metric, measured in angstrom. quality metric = 3968.17 angstrom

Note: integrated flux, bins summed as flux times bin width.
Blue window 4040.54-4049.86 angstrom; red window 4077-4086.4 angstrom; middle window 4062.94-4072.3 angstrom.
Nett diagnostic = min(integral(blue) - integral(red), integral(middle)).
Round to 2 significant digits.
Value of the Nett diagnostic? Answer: -25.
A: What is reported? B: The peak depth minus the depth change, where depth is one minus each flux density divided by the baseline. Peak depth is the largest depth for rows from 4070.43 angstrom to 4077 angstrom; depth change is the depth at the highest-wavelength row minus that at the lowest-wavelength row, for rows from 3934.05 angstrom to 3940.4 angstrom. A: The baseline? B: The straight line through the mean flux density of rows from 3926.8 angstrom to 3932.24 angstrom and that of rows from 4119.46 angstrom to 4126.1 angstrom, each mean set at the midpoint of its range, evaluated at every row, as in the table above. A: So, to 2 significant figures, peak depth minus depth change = 1.1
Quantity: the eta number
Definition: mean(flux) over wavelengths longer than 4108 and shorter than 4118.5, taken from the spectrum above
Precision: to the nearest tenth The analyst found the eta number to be 28.9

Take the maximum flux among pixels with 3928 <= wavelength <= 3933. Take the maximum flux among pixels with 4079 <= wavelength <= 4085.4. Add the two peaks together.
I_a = 40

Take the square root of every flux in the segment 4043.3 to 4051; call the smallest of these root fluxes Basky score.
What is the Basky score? 3.73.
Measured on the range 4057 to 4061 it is 4.87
